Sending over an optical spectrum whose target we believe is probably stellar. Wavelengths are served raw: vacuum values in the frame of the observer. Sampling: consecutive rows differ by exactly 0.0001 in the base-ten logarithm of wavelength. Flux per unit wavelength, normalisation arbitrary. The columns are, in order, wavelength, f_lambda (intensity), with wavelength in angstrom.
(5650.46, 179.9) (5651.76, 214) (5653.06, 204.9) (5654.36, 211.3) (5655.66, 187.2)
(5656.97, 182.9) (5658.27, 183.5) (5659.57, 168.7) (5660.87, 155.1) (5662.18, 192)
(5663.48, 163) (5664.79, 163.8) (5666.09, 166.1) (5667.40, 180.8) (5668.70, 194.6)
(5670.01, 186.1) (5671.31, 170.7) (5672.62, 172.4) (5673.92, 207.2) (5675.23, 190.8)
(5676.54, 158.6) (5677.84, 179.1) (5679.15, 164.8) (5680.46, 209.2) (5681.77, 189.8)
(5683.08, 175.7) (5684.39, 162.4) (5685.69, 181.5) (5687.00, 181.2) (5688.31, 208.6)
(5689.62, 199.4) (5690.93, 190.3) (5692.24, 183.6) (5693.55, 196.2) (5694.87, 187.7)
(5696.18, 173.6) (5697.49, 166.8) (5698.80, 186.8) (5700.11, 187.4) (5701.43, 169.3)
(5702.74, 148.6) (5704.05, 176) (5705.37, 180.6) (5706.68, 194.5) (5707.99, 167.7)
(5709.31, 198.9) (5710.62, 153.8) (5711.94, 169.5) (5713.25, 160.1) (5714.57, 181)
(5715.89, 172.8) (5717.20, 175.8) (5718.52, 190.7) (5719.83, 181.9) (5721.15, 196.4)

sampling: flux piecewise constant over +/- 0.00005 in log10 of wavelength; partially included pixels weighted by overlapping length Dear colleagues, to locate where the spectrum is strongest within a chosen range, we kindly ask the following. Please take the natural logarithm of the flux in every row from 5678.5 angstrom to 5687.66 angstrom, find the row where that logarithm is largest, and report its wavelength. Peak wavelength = 5680.46 angstrom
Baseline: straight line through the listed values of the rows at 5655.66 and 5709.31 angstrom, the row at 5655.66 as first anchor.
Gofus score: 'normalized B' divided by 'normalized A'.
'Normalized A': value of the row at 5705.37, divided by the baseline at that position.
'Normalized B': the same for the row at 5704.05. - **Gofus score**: 0.98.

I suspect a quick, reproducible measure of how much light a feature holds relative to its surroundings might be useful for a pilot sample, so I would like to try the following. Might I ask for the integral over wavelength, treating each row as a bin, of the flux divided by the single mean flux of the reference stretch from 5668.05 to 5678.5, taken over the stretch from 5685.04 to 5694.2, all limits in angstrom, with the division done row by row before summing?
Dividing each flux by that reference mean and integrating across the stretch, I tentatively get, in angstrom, 10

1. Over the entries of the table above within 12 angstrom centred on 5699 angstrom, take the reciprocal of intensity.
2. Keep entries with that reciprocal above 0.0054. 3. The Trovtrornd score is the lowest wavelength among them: 5696.18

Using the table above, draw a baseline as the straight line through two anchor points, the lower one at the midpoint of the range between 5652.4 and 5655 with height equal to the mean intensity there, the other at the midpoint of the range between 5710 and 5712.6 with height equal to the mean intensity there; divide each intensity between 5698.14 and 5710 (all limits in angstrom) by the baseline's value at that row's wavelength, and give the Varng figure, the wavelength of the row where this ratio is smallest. 5702.74 angstrom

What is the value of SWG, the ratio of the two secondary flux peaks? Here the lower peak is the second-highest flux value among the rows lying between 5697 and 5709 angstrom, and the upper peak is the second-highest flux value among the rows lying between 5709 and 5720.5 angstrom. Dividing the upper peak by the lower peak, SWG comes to 1.02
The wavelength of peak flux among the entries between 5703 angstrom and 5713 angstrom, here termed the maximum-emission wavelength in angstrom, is 5709.31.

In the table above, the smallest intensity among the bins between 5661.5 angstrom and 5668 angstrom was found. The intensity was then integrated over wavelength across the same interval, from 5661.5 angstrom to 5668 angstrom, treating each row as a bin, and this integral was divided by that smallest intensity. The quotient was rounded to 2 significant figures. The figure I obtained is 6.9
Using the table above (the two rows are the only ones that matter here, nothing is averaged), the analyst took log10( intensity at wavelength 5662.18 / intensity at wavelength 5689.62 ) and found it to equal -0.02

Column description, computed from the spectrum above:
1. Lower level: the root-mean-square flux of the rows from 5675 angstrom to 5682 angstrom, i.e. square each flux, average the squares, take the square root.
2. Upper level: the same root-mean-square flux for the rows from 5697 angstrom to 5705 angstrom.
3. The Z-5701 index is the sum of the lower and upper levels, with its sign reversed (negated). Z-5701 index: -356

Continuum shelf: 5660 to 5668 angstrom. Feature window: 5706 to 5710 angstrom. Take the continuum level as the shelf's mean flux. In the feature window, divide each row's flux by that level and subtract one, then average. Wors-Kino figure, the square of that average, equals 0.010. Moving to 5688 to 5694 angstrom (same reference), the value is 0.022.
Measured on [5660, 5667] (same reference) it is 0.000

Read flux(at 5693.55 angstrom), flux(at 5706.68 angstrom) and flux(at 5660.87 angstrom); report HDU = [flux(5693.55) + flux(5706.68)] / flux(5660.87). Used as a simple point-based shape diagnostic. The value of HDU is 2.52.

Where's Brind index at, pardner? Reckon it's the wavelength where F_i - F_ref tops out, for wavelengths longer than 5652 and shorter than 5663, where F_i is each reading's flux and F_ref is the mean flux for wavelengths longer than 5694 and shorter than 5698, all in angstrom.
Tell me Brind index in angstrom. 5654.36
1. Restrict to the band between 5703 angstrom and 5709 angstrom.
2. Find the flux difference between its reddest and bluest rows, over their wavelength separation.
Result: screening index -2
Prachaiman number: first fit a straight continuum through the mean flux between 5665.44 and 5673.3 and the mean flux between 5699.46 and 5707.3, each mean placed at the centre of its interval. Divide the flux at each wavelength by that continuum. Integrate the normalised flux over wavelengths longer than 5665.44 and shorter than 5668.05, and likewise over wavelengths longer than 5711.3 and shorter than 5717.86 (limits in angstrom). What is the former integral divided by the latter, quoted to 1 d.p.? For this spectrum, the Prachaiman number 0.4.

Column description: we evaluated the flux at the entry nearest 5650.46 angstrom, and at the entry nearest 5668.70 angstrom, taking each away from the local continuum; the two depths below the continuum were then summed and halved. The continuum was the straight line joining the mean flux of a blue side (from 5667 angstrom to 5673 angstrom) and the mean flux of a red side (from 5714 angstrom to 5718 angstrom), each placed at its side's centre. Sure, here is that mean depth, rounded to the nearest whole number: -5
